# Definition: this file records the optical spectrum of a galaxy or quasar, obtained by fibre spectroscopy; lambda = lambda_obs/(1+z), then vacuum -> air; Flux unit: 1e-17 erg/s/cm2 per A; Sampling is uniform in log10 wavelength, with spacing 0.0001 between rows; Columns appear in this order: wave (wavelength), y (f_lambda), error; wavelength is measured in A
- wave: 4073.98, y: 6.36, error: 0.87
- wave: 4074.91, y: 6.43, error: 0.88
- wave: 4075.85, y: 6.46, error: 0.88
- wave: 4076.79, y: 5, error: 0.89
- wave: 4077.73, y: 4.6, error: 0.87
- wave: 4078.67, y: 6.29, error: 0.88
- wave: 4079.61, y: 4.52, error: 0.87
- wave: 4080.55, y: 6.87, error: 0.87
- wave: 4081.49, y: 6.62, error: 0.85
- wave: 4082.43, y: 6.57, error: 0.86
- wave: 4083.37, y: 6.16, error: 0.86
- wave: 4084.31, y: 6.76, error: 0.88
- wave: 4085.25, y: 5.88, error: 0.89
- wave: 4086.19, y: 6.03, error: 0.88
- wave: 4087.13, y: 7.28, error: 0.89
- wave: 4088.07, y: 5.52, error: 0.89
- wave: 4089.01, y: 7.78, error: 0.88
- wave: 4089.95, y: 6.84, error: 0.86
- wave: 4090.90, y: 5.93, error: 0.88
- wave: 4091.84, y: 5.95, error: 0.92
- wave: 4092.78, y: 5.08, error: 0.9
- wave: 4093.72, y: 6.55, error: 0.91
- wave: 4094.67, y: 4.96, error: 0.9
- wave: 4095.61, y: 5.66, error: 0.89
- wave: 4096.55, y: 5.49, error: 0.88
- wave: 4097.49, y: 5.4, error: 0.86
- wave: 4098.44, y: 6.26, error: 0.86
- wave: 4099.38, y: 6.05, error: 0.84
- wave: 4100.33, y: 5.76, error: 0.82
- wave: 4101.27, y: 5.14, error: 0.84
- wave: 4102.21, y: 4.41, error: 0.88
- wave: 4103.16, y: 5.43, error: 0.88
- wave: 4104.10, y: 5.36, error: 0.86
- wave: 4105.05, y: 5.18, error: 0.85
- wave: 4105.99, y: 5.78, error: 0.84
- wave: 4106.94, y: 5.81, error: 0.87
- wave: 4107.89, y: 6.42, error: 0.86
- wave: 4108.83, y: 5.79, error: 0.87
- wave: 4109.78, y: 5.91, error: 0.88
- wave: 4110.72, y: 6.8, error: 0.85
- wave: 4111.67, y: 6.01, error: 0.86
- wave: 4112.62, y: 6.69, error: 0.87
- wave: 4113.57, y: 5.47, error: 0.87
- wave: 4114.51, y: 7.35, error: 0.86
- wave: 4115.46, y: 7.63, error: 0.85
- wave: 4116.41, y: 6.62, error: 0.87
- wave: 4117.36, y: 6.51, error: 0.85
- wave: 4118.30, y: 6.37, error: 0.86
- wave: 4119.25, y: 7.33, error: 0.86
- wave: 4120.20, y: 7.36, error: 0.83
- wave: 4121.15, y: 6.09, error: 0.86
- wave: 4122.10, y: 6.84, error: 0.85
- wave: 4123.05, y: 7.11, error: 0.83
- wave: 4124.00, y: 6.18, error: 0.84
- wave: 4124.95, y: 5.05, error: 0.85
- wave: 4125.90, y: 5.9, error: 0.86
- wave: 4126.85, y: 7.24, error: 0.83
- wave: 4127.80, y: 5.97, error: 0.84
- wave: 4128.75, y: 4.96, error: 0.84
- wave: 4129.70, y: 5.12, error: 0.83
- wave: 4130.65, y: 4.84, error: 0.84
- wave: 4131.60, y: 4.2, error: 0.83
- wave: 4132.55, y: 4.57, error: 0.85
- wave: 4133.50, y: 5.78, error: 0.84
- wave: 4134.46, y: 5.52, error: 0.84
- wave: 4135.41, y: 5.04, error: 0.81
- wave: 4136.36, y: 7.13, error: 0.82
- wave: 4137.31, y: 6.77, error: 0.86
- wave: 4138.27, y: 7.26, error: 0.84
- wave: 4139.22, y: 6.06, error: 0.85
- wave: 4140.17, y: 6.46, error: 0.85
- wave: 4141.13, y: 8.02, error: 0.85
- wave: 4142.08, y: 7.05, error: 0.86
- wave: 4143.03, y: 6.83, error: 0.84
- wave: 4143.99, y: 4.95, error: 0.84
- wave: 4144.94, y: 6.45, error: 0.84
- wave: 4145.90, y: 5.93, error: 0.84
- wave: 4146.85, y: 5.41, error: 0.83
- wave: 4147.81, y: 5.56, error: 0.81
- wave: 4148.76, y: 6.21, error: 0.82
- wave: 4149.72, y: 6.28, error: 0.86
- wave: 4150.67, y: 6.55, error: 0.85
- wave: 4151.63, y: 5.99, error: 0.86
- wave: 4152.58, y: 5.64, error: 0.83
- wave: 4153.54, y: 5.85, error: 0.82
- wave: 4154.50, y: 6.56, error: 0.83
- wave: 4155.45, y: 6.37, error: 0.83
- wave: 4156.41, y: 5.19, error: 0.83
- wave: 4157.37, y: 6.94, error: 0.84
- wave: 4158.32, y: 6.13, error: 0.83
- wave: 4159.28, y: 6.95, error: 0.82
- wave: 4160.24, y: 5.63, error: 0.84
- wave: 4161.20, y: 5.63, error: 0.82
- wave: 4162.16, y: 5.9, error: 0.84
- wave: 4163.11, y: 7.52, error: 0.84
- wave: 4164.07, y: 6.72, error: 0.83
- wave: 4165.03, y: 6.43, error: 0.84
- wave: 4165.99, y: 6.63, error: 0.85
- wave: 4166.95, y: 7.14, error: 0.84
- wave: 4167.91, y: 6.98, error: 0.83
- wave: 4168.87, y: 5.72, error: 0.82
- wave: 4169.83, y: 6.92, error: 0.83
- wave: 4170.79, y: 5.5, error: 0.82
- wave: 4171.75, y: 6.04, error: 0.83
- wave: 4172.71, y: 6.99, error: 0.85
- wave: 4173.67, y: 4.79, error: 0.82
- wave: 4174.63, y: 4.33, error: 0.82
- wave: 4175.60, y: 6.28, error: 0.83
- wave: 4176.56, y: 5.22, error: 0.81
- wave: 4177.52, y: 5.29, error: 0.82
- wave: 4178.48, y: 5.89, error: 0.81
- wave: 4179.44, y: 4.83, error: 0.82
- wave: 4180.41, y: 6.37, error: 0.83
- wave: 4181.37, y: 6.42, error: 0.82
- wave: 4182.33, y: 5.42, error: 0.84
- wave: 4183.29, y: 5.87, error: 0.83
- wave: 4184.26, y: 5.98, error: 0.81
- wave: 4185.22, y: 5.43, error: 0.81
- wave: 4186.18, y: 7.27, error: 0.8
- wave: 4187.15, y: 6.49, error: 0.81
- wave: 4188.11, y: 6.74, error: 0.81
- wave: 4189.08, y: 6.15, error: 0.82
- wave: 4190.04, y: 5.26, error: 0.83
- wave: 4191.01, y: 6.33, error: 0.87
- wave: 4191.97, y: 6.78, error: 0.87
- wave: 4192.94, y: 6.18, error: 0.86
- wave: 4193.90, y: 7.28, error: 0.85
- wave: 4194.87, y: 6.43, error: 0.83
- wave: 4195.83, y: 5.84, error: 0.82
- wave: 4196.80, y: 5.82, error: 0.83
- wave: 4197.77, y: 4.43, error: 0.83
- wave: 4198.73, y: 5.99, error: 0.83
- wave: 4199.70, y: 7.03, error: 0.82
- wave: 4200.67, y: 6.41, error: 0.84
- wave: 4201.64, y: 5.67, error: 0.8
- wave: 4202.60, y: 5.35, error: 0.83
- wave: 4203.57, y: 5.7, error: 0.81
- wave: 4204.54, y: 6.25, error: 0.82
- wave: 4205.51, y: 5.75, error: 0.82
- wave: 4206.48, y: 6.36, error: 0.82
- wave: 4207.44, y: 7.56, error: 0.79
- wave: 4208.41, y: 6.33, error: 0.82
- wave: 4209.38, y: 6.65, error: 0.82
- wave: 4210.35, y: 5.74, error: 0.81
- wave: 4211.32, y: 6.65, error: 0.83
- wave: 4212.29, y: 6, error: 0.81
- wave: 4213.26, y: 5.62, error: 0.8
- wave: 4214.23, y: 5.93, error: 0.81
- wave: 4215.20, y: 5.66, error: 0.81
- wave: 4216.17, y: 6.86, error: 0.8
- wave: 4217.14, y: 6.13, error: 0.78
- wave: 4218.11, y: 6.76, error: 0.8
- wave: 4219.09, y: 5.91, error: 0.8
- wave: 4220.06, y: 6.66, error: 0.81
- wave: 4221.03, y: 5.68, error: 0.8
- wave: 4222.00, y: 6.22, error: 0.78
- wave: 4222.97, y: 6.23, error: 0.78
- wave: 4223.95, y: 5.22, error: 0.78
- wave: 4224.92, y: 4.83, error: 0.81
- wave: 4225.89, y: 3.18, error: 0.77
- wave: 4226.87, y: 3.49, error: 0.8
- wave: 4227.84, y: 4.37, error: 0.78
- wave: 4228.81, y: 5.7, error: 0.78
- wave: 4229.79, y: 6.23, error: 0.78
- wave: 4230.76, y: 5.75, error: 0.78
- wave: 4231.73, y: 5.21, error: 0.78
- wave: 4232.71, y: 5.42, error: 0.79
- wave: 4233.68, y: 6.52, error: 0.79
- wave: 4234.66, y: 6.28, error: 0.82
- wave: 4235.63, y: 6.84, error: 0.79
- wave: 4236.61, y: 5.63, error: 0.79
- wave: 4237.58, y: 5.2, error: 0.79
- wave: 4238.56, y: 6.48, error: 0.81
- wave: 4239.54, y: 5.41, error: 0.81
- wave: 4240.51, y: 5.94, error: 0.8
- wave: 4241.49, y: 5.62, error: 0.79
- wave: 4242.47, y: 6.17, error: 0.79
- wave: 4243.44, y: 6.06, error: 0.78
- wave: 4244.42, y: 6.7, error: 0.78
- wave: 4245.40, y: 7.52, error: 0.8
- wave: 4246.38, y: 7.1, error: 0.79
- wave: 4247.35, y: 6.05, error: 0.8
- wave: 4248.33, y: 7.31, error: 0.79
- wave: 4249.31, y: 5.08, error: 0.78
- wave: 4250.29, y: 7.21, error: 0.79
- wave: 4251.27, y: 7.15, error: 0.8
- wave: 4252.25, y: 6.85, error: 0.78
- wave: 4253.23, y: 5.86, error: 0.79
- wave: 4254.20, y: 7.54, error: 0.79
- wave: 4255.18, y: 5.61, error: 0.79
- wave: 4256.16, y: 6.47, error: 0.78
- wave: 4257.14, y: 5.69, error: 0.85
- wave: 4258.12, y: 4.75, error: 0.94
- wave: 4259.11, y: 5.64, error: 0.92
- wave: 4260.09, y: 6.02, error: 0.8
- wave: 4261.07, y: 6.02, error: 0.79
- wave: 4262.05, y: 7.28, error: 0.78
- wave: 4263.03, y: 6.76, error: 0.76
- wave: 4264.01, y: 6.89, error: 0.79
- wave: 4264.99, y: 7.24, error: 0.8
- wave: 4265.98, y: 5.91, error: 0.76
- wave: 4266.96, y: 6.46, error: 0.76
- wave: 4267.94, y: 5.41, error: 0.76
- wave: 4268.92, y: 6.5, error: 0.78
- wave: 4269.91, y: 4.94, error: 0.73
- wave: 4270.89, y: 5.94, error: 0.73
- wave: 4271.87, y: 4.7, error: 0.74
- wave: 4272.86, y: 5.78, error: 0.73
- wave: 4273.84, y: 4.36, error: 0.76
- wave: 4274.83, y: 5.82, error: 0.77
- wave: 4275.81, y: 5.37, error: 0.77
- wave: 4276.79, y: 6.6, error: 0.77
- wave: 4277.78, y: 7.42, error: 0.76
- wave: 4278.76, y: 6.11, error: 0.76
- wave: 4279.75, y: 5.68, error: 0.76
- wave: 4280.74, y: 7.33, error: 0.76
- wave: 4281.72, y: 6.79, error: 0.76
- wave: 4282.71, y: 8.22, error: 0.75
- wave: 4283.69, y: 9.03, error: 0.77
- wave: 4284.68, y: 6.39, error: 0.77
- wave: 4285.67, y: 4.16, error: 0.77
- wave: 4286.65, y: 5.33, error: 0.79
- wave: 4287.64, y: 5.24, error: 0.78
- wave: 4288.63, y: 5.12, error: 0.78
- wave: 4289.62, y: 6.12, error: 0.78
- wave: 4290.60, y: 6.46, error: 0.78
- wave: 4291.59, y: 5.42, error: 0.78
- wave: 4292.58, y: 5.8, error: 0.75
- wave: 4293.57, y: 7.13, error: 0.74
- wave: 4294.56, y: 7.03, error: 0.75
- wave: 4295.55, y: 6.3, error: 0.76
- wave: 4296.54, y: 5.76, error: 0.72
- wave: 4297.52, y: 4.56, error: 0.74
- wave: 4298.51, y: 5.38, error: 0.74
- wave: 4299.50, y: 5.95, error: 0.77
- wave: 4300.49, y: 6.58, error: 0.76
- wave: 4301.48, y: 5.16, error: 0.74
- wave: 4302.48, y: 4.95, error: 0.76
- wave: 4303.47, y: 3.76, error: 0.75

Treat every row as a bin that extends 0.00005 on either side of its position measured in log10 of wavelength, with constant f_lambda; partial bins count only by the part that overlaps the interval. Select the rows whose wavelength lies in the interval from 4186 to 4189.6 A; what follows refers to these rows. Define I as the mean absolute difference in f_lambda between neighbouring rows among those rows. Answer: 0.5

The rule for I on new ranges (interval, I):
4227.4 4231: 0.8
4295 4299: 0.9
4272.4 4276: 1.1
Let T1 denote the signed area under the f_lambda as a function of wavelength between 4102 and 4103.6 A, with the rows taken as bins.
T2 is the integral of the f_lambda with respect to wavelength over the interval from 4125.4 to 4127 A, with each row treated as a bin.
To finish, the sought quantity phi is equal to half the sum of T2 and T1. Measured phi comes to 9.1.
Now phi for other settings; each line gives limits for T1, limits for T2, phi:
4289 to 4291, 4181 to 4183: 12.1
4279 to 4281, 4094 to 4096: 11.7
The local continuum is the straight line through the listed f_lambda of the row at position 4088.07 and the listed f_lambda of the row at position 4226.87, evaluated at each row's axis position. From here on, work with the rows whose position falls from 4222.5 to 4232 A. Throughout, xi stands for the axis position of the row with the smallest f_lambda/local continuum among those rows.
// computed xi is 4225.89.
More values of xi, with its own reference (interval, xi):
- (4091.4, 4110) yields 4102.21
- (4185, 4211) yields 4197.77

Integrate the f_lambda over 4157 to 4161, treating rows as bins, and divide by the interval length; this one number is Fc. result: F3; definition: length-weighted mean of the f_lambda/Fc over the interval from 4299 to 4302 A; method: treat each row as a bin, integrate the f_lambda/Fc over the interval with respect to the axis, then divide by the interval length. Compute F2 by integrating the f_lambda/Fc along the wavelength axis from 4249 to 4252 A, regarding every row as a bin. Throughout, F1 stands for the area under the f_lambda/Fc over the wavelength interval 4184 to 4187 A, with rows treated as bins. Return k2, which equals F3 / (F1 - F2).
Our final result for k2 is -6.3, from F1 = 3.0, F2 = 3.1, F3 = 0.93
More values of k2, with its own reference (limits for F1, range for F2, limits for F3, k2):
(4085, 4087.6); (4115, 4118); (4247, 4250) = -1.6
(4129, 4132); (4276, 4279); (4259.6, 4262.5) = -1.1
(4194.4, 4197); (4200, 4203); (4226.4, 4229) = -2.2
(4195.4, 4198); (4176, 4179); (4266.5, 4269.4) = -2.6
